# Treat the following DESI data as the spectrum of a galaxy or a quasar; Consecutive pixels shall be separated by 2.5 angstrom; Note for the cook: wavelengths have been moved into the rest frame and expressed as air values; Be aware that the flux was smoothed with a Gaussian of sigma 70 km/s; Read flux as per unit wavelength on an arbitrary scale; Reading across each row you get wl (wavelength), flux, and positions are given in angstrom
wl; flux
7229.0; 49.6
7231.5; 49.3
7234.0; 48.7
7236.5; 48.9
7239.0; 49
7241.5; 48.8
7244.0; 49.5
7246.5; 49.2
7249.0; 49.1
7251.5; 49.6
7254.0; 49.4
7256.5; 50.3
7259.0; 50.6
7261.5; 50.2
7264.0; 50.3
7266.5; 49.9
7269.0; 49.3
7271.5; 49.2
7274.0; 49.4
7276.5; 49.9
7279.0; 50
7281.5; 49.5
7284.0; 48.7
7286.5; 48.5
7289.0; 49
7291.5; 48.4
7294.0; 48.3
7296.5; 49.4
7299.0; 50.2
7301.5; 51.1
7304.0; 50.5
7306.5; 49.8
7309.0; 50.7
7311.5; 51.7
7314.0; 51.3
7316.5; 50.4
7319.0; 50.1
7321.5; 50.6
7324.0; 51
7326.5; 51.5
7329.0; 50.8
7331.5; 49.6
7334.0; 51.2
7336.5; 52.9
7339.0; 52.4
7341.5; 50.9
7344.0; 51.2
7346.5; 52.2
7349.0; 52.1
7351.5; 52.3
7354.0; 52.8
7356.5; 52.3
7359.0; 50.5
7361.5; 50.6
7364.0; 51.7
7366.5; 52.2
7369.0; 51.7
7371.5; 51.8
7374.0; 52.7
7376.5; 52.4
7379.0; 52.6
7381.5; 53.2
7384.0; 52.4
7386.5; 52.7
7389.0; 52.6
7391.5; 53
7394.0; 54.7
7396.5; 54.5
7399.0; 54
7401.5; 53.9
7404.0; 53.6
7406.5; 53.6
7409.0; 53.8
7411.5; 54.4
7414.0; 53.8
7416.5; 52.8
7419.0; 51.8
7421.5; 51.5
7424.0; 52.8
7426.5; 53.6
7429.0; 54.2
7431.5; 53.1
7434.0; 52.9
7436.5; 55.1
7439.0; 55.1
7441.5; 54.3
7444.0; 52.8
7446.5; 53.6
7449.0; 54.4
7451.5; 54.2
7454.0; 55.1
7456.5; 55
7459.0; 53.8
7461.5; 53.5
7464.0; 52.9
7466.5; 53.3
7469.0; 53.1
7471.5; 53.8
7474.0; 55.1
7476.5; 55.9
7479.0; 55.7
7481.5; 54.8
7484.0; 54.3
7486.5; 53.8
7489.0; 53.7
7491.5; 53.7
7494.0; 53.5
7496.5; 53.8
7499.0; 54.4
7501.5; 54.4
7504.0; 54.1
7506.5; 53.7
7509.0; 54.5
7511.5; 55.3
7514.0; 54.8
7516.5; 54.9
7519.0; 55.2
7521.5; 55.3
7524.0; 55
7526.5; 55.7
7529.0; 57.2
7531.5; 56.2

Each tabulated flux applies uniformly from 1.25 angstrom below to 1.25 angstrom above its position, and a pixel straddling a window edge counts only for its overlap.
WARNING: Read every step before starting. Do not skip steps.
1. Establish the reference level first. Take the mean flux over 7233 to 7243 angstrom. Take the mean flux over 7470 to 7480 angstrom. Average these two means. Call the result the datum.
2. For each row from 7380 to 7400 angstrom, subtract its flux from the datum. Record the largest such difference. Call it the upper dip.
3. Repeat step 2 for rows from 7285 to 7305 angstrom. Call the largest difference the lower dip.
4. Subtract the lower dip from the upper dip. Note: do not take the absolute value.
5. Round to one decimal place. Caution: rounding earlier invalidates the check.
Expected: -4.1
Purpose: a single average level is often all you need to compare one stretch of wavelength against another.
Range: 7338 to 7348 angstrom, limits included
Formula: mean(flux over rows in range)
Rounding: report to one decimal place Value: 51.7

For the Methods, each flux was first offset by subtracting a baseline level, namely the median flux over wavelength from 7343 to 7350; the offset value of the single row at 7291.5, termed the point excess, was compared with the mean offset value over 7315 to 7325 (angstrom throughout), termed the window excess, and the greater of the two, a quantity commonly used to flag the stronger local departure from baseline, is -1.6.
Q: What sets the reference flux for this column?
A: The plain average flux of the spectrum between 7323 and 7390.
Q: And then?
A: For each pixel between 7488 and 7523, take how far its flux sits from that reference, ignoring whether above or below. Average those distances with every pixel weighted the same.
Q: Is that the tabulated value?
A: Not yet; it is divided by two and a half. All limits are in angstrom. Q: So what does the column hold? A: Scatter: 1.0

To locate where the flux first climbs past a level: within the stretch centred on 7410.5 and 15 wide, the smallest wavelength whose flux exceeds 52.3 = 7404.0 angstrom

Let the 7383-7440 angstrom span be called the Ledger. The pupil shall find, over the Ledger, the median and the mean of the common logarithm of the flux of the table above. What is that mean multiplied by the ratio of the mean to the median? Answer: 1.73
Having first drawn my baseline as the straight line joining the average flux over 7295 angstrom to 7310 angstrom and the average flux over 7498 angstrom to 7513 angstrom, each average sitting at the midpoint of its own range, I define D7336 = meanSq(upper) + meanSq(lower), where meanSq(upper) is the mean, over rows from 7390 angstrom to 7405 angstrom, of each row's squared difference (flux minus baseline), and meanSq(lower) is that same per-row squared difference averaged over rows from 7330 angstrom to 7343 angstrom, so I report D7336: 4.8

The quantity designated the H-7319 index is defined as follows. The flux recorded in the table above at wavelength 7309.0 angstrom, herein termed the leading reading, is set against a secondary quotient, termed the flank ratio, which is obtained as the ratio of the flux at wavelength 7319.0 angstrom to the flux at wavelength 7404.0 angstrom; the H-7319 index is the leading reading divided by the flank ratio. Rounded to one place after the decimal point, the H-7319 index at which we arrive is 54.2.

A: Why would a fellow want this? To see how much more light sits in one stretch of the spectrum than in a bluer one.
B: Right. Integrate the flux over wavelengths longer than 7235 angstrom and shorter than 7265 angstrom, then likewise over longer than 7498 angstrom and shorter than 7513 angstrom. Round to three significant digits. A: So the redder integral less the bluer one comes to -671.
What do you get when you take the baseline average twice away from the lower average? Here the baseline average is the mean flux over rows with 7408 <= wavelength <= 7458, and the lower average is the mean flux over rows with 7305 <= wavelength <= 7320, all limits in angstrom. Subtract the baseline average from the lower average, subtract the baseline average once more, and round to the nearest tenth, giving -56.8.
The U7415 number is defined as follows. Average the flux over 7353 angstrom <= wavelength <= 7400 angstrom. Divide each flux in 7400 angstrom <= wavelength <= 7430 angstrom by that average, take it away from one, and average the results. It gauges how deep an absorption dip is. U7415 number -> -0.015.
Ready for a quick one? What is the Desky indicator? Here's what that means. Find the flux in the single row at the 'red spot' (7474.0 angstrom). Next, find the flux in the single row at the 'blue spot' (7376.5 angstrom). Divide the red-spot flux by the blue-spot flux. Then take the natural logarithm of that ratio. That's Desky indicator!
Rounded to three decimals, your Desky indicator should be 0.050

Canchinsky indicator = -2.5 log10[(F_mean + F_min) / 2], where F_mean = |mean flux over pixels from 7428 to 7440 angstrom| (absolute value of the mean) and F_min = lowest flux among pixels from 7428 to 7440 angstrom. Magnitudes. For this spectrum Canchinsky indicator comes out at -4.32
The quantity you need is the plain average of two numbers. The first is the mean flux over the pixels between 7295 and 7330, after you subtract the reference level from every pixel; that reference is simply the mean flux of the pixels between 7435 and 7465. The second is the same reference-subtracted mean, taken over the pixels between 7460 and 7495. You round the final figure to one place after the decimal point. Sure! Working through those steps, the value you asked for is -1.8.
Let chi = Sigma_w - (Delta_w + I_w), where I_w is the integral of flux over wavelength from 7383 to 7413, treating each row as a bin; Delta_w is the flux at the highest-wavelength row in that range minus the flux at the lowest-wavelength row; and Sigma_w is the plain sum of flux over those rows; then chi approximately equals -967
